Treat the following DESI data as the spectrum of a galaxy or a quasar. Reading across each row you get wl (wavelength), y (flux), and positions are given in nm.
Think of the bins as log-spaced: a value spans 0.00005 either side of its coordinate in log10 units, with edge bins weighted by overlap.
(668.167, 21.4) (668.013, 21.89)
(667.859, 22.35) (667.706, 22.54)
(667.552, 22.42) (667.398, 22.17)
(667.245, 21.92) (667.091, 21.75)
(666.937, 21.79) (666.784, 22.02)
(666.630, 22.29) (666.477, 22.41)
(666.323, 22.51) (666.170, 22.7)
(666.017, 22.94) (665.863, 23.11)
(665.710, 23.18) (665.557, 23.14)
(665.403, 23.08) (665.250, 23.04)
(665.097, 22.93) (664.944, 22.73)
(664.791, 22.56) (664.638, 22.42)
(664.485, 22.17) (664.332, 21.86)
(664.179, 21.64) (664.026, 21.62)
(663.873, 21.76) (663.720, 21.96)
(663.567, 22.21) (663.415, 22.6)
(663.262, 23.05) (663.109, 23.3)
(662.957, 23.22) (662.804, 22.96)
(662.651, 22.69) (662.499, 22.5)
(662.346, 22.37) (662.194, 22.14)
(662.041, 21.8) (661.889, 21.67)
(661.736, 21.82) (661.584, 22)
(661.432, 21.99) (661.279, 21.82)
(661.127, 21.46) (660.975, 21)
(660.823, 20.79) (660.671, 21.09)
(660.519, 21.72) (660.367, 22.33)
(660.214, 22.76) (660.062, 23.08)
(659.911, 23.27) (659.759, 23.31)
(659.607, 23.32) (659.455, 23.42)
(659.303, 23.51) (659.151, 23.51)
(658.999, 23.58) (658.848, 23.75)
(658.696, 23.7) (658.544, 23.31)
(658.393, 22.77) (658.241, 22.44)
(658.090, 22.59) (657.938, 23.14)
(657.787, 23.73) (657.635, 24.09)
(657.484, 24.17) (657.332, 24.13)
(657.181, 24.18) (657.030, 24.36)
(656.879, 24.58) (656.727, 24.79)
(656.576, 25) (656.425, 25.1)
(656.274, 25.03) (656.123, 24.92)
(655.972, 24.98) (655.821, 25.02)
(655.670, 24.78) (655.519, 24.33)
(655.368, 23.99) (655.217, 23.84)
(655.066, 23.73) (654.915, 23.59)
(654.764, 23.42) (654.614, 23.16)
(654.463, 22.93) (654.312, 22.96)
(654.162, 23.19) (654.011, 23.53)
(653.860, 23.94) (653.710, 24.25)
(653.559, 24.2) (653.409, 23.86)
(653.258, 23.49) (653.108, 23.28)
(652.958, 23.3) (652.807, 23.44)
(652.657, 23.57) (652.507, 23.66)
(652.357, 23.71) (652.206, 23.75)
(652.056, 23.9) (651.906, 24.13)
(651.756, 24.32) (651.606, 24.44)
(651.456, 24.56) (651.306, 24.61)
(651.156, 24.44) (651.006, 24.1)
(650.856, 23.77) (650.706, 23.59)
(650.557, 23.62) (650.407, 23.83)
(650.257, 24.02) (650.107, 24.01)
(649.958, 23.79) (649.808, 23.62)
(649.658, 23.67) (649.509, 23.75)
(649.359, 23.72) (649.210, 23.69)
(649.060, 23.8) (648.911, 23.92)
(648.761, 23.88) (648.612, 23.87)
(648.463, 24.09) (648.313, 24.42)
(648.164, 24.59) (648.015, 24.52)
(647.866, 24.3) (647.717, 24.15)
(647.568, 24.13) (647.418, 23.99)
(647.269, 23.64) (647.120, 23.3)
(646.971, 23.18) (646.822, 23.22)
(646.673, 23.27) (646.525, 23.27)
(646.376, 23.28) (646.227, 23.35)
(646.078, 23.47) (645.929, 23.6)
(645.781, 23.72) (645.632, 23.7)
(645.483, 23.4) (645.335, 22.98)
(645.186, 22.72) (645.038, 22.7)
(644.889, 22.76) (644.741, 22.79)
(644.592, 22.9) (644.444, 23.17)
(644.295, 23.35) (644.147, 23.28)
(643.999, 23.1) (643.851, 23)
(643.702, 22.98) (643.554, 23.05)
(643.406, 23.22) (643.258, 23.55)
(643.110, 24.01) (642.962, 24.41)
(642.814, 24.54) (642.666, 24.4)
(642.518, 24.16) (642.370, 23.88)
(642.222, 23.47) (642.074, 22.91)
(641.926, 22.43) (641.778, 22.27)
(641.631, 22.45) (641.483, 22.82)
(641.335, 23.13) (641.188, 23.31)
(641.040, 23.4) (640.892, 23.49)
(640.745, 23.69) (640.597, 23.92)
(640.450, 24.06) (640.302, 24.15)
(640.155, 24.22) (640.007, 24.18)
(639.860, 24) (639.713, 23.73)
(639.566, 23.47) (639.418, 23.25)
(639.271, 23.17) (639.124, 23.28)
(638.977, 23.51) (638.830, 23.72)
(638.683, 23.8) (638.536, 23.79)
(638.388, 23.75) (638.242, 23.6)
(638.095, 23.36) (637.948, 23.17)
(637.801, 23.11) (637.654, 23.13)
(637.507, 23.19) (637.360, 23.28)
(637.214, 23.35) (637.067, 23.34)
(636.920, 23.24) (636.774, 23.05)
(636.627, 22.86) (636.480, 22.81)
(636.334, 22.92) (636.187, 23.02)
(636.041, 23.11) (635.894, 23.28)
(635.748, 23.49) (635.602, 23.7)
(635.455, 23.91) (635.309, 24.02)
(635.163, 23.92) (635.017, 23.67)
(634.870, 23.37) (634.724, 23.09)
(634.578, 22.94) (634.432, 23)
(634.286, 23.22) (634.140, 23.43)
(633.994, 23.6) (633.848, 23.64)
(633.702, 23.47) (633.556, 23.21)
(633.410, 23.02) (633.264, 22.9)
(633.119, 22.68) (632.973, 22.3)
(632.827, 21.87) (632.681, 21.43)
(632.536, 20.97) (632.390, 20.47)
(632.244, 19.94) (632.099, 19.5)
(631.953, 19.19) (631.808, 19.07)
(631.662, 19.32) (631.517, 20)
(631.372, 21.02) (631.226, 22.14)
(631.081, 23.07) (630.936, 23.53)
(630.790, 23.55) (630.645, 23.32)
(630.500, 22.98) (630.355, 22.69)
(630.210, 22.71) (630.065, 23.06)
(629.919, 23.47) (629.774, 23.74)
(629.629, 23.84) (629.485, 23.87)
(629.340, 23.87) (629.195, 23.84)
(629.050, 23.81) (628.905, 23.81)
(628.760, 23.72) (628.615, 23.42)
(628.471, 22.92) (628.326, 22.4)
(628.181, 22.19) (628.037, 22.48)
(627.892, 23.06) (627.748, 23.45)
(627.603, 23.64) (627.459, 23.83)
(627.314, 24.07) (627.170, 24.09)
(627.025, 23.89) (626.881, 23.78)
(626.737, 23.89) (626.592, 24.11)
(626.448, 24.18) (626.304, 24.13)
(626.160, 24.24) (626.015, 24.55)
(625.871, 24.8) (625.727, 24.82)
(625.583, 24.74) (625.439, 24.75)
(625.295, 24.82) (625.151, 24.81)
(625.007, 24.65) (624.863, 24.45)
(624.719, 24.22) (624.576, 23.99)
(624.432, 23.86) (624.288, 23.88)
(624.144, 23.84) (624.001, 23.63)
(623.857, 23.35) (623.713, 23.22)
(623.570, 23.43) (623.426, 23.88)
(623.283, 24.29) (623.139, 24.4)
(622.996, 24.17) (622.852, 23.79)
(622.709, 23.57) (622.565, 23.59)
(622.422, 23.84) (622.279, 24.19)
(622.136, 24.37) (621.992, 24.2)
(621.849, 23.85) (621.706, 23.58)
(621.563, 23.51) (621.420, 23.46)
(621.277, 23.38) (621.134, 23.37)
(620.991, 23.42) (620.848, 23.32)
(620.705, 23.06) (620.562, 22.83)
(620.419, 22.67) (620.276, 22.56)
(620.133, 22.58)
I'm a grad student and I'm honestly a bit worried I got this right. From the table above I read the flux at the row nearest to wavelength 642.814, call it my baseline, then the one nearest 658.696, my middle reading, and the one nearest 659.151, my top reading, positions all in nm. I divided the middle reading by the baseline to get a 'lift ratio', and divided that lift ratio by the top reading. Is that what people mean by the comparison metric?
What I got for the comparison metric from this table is 0.041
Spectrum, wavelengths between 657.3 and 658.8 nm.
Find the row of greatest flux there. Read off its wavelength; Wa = 657.484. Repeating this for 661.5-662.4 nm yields 662.346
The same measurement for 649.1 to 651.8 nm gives 651.306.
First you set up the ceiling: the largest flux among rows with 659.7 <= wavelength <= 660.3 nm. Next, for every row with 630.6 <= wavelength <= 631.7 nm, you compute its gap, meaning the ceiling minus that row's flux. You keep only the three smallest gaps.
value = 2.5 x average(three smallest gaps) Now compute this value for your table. -0.4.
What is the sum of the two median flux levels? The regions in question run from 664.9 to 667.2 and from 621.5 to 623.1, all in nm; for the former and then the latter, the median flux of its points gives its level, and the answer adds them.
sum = 46.6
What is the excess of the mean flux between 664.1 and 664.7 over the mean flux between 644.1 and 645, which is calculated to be -1.0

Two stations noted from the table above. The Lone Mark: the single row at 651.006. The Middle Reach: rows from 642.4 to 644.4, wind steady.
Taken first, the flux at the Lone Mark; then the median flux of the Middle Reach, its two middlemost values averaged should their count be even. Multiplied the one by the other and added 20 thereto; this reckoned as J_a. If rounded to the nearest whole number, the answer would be 583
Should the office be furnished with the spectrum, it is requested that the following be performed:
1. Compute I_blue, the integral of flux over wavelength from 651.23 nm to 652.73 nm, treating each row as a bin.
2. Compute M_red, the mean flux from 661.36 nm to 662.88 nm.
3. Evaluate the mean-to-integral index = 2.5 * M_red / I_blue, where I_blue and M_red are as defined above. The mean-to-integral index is 1.54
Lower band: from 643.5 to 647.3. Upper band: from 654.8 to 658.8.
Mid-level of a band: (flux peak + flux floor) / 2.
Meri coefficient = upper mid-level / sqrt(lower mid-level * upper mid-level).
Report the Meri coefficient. 1.01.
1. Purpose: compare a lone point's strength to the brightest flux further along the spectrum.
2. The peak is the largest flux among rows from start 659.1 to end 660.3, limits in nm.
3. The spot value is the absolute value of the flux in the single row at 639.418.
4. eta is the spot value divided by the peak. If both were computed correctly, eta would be 0.99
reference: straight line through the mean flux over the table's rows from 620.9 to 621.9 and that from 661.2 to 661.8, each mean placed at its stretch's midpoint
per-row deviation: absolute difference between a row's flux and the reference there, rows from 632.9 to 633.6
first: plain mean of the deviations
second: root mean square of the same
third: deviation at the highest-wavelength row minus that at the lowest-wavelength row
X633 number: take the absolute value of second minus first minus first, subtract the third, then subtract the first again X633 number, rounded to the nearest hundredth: 0.47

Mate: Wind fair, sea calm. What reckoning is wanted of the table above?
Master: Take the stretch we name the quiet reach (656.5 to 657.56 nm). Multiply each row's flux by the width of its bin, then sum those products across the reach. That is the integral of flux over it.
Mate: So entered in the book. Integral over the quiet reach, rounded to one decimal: 25.9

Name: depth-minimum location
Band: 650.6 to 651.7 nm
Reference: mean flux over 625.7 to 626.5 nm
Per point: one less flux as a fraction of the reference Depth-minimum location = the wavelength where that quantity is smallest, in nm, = 651.306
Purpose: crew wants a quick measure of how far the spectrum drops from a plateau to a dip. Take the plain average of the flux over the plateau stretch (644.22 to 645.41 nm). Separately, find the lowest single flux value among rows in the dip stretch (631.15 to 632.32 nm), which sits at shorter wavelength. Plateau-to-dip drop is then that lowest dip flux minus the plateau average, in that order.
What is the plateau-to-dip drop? -3.9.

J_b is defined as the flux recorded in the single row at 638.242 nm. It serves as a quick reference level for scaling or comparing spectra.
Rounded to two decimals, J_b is 23.60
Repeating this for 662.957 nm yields 23.22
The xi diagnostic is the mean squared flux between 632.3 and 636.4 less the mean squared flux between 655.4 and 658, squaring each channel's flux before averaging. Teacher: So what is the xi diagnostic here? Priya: -71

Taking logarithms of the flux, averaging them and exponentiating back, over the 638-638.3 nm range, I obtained 23.5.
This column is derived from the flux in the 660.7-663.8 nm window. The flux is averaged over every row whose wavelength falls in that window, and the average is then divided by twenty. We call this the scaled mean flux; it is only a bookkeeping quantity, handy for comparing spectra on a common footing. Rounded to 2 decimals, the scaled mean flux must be 1.11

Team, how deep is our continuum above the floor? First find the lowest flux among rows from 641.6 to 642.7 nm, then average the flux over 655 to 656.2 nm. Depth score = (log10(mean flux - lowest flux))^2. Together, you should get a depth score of 0.11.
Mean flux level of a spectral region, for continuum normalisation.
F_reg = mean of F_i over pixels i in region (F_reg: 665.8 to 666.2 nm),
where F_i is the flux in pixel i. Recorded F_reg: 22.9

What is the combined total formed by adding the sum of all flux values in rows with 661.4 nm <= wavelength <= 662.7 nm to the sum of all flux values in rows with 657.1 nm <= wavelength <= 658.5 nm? 410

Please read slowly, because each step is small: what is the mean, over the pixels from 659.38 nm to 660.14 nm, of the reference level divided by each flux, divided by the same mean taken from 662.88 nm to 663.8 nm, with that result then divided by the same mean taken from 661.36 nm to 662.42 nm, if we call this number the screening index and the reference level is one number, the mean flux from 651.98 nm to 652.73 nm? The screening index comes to 0.90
